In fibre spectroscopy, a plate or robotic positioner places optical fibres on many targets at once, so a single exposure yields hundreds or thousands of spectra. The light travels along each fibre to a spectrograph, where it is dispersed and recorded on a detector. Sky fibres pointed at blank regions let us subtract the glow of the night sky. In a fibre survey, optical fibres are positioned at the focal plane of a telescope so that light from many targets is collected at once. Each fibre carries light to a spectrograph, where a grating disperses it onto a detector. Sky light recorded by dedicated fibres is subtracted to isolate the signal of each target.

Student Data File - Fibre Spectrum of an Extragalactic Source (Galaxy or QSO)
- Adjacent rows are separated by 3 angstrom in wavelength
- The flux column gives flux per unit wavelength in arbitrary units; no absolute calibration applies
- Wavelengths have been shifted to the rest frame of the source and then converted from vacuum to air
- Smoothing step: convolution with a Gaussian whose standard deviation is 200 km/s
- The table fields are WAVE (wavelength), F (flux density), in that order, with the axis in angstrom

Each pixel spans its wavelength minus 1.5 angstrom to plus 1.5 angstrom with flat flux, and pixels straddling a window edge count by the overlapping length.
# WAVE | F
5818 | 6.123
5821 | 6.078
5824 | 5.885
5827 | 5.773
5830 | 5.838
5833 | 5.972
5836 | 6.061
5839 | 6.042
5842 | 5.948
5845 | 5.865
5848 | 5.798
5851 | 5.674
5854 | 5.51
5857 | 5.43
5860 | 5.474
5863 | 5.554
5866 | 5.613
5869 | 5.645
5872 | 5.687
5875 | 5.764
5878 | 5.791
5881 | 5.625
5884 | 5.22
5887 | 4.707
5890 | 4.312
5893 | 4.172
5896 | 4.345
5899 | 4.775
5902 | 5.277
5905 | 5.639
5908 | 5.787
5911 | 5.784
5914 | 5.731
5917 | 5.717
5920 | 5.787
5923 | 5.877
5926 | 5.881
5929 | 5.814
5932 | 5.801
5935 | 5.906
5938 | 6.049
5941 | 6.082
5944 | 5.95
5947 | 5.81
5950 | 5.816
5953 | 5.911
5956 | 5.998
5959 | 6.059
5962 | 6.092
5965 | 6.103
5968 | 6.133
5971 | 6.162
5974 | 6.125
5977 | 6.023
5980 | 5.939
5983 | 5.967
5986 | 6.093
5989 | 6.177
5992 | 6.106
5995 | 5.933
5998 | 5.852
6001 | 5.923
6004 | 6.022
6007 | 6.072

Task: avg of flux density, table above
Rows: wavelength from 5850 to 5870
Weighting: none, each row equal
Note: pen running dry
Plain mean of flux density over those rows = 5.6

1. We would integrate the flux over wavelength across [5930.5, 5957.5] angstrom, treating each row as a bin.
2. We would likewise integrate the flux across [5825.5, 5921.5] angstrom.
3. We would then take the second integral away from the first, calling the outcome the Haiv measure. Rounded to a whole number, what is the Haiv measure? -369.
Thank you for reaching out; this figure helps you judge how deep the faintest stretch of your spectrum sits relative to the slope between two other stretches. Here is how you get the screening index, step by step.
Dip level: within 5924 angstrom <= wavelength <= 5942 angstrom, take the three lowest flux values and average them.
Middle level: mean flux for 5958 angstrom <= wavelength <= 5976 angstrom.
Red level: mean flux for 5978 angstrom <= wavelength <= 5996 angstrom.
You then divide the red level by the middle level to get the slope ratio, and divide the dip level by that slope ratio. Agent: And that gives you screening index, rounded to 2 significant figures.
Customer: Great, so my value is 5.9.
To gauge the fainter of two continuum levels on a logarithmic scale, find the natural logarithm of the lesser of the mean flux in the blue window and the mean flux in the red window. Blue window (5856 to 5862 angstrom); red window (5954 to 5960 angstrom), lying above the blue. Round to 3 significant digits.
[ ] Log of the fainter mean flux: 1.70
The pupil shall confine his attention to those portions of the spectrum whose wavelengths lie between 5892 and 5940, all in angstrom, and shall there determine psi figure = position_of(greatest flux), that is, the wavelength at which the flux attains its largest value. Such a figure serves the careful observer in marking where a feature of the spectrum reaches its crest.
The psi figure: 5938 angstrom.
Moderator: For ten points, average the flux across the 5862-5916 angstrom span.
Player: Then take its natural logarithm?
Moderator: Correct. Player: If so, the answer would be 1.67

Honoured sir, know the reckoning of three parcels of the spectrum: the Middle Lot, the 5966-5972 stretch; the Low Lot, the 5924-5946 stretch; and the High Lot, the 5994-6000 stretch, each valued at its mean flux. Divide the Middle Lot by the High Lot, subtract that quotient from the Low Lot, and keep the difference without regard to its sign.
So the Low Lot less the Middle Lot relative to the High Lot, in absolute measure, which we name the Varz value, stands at 4.9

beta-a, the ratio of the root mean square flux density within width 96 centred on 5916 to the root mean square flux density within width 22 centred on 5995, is 0.93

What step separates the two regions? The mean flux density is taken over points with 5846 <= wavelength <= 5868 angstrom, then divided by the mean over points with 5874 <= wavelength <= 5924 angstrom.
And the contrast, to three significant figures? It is 1.05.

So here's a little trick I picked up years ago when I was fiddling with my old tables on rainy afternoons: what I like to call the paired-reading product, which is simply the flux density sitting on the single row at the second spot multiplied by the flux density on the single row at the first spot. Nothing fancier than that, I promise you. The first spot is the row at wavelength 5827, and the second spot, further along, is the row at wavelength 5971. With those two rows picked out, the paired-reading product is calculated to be 35.6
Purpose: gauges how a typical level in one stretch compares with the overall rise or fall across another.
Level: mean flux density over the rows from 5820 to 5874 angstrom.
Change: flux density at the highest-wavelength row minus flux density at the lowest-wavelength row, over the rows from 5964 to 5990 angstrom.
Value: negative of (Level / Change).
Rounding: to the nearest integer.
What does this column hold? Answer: -78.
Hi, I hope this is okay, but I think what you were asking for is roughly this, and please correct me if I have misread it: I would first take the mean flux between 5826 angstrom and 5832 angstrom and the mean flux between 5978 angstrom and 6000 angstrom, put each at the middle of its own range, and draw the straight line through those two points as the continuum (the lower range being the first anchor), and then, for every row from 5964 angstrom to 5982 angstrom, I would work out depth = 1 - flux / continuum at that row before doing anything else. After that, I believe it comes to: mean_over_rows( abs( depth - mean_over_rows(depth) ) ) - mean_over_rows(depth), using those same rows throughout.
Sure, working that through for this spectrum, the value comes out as 0.027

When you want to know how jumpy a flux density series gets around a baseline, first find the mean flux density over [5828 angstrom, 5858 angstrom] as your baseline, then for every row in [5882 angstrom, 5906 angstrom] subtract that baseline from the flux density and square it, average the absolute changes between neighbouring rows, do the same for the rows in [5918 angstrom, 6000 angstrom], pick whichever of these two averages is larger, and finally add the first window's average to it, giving 1.4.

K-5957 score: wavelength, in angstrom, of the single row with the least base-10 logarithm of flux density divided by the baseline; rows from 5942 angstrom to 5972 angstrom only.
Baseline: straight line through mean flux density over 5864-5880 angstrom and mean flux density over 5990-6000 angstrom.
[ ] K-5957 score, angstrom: 5950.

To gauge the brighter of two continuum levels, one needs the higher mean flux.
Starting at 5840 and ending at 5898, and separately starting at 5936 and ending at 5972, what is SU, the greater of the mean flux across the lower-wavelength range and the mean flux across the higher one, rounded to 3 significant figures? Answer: 6.01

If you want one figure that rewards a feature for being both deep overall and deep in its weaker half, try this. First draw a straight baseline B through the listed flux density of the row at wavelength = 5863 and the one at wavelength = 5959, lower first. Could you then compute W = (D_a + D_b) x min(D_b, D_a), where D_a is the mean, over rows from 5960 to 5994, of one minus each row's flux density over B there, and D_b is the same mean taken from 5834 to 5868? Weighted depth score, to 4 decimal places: 0.0014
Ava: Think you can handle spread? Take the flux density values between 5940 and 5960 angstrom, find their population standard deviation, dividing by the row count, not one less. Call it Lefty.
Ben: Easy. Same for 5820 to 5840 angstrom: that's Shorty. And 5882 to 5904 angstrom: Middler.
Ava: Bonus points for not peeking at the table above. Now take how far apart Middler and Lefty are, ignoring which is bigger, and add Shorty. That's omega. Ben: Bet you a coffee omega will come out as 0.42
